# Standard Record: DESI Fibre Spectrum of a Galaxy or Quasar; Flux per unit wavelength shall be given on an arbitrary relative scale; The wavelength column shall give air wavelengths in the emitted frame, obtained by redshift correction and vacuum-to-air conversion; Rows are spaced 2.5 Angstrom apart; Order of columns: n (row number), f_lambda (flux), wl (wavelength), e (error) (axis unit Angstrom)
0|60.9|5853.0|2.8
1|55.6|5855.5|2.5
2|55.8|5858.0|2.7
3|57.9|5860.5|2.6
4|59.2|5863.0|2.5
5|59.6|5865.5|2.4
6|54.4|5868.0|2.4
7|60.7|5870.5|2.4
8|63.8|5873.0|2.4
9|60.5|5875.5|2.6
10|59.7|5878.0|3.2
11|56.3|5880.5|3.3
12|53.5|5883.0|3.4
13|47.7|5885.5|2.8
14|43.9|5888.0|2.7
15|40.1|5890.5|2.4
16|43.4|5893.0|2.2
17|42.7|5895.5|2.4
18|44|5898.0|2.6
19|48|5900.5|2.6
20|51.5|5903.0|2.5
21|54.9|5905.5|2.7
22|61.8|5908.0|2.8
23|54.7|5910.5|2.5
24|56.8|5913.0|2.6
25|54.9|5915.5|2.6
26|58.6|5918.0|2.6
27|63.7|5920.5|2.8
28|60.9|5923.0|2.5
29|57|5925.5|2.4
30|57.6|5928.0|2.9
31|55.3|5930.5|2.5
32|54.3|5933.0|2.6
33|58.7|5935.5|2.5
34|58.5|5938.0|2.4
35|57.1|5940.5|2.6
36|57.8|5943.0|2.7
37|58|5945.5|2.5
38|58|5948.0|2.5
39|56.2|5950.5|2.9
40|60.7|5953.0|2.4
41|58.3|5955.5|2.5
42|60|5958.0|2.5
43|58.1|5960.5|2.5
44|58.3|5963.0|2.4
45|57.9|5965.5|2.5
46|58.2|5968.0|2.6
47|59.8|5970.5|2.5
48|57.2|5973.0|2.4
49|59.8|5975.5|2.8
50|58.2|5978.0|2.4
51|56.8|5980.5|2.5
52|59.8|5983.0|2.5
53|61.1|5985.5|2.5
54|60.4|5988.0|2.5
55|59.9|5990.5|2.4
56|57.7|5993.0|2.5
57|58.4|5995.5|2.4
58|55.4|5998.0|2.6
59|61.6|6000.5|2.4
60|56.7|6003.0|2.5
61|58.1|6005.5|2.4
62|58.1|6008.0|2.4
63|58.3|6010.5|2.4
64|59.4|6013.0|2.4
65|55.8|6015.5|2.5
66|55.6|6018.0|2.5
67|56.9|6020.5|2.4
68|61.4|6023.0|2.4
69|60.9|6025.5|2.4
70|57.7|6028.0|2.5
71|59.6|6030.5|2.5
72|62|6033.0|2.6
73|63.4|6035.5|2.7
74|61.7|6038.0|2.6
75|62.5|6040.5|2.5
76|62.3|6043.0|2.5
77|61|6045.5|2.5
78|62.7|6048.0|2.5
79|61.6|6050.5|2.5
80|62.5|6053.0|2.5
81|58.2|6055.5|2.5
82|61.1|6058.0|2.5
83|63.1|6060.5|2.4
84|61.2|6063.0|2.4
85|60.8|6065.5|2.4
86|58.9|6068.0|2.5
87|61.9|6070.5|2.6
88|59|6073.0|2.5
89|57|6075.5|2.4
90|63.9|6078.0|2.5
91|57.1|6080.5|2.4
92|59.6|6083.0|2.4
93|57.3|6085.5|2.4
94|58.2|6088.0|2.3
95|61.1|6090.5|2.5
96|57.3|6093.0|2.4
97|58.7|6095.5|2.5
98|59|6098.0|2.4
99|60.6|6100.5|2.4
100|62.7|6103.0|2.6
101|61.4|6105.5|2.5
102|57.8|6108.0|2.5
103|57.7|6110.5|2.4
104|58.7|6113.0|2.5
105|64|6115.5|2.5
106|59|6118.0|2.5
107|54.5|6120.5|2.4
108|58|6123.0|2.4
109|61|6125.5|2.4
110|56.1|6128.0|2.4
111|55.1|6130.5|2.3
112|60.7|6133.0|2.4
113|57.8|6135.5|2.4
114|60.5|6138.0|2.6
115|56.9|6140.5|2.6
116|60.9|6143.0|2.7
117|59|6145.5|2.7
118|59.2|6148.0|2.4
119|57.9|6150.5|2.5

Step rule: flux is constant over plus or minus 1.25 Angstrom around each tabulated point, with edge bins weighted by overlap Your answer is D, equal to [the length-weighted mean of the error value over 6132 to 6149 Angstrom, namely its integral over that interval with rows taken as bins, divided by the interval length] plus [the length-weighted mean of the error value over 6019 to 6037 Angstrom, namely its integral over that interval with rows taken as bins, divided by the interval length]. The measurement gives 5.05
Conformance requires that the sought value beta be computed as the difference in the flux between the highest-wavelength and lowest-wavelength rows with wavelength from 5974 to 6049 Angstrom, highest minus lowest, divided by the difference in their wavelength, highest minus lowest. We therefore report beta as 0.04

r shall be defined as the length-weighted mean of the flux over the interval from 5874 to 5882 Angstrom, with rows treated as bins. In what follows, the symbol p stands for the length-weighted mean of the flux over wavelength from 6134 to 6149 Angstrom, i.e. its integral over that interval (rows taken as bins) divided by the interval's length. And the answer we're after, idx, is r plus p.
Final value 118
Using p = 59.1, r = 58.8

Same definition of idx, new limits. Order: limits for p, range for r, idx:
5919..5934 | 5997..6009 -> 116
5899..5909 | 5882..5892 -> 100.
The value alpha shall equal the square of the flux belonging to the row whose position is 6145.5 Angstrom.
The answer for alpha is 3481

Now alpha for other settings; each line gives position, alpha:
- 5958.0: 3600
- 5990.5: 3588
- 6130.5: 3036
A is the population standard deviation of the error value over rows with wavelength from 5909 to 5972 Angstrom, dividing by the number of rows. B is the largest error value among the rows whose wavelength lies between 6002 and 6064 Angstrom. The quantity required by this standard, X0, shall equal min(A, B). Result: 0.14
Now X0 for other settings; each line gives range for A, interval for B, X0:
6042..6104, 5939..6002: 0.07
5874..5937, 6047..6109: 0.28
